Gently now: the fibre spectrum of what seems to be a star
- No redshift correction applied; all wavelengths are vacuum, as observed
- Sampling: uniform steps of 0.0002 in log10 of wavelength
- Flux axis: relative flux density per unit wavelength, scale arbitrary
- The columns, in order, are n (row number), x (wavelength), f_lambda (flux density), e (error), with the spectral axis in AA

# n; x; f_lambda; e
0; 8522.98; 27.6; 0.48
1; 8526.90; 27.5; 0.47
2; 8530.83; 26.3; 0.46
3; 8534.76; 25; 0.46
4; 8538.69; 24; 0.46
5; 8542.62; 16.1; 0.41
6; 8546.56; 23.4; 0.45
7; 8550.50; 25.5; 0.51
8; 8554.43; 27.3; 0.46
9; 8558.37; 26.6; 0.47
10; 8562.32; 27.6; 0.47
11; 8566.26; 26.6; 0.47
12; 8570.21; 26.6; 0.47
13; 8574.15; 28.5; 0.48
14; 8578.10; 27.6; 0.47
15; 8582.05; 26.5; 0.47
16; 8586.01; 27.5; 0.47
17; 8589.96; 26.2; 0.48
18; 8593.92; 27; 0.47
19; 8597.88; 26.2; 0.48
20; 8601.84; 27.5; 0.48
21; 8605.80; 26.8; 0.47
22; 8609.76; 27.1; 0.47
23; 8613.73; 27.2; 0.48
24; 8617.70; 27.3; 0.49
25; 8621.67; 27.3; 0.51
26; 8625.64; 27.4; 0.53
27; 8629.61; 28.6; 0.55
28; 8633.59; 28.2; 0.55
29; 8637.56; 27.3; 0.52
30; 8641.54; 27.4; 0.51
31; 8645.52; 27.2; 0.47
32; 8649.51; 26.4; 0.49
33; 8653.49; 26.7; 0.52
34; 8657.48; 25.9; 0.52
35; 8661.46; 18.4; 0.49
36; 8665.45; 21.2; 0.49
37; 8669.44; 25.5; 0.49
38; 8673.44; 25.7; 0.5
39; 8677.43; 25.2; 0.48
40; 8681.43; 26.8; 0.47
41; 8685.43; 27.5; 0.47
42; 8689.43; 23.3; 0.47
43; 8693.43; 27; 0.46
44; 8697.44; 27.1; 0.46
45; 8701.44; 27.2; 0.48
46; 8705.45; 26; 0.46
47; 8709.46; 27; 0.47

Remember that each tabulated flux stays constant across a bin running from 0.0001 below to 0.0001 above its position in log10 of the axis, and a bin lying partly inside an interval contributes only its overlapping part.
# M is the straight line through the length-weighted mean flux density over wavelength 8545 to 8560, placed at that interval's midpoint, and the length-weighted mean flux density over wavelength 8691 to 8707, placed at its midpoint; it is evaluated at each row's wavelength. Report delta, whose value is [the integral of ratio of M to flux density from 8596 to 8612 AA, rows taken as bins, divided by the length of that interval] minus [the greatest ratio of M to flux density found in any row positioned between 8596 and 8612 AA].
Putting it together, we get -0.024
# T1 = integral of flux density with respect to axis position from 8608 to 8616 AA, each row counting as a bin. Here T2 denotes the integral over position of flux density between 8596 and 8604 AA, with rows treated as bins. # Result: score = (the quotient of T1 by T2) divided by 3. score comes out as 0.337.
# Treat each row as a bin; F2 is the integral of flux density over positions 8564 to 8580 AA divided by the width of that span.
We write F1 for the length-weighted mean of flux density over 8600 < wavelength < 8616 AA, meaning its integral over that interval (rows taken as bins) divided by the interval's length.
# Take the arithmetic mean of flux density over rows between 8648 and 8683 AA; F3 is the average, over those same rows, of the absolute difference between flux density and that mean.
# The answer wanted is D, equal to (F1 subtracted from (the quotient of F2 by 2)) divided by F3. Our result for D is -6.3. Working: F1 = 27.1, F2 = 27.3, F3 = 2.2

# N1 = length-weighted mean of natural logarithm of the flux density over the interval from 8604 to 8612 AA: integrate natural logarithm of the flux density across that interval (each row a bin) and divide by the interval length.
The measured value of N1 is 3.29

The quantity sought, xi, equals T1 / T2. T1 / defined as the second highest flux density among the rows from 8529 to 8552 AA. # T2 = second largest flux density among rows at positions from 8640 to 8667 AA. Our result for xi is 0.94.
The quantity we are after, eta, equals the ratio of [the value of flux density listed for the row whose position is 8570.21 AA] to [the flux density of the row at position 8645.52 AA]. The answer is 0.98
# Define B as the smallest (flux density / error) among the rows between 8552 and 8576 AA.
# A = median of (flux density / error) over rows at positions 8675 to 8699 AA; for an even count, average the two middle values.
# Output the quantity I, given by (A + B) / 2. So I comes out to 57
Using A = 57.8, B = 56.6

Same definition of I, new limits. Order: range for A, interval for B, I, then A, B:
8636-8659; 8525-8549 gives 46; 53.1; 39.3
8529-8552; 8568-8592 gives 53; 52.1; 54.6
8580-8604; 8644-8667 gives 47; 56.8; 37.6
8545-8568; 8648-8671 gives 47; 56.6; 37.6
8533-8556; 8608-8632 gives 52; 52.1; 51.7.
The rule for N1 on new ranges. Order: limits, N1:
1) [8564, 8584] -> 3.30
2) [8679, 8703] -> 3.27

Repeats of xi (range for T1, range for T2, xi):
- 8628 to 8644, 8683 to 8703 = 1.04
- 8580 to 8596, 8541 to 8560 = 1.02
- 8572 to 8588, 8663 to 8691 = 1.03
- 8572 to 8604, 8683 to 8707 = 1.01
